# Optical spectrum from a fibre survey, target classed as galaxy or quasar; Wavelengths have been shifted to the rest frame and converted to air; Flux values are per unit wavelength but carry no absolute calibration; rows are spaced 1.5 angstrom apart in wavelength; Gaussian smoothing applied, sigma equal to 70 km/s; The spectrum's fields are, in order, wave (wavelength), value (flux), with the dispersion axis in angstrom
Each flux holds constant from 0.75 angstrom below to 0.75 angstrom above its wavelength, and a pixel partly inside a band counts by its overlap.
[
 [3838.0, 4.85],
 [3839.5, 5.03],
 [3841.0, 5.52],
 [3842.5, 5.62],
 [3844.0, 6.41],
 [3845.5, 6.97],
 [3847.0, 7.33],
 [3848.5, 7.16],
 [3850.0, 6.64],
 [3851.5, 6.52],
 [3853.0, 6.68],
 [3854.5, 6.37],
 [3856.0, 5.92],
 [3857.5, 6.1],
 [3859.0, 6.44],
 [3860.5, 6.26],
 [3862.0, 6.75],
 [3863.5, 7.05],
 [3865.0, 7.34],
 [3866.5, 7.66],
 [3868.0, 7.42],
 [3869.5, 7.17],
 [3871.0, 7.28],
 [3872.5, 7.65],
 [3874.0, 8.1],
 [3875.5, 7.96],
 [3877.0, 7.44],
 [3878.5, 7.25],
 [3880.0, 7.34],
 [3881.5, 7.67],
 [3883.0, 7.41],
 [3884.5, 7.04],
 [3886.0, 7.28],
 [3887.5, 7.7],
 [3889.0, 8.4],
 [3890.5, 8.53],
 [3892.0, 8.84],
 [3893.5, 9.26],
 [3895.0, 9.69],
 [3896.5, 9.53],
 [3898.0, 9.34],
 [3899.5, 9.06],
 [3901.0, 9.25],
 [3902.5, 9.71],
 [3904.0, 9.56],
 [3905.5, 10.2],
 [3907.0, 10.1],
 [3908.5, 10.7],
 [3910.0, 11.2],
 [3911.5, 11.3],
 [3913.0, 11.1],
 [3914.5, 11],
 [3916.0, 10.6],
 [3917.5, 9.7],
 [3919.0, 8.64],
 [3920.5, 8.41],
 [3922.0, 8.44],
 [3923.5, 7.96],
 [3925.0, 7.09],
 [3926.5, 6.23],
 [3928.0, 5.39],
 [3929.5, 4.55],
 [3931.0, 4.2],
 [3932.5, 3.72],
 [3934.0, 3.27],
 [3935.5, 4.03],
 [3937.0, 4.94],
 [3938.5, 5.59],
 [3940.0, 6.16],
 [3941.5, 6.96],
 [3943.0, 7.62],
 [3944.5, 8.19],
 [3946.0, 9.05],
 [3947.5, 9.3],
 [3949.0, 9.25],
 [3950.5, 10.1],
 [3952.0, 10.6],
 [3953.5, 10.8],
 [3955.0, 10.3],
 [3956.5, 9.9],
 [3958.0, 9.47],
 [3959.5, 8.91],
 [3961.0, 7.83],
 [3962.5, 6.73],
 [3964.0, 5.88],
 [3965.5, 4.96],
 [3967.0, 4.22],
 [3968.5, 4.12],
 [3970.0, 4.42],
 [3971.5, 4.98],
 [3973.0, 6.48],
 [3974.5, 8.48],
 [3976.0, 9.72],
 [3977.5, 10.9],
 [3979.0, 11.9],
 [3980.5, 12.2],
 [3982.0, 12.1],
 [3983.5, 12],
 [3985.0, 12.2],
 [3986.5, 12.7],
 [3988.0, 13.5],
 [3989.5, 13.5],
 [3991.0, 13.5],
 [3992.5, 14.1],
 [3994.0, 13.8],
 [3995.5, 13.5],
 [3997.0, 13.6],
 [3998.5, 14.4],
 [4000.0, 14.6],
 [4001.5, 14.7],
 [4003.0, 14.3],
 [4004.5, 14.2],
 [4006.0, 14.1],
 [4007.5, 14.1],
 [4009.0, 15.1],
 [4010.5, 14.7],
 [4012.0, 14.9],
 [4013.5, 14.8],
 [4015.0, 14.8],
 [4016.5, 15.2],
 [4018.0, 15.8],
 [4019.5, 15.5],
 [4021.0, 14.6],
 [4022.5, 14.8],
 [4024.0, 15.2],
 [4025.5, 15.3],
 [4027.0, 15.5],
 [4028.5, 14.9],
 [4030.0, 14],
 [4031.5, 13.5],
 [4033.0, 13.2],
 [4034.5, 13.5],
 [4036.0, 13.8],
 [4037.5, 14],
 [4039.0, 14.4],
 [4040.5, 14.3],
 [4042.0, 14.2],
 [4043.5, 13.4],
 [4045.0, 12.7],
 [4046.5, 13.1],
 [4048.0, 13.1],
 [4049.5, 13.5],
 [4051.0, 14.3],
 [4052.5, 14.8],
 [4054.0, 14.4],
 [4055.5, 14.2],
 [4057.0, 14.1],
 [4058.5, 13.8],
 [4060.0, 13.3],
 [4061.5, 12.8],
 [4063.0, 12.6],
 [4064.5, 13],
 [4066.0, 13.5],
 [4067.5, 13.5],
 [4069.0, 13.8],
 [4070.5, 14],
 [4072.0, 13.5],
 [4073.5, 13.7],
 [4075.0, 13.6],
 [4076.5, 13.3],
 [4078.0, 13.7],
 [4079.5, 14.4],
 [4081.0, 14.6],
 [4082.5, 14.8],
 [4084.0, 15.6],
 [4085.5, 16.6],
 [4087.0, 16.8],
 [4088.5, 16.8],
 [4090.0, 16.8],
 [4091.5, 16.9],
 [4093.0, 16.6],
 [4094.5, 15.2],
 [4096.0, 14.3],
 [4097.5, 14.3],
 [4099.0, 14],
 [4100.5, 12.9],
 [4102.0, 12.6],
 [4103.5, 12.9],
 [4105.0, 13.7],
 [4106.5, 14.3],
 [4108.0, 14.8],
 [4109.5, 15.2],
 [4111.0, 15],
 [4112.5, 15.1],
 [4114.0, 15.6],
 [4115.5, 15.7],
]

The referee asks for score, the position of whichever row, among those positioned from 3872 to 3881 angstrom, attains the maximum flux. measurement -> 3874.0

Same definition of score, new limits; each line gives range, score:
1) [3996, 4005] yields 4001.5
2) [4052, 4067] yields 4052.5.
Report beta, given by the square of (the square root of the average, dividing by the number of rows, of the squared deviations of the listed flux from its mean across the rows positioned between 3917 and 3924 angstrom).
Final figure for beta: 0.34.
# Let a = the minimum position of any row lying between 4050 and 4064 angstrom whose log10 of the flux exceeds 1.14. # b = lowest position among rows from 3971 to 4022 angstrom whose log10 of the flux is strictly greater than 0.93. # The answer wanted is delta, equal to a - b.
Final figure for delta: 75.0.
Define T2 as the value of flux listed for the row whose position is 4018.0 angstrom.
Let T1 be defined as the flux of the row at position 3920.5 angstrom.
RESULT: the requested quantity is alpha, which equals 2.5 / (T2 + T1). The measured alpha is 0.103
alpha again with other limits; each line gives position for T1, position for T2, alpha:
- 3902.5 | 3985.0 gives 0.114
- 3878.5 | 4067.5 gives 0.120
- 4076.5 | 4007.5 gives 0.091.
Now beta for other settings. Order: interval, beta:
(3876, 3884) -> 0.02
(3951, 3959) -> 0.23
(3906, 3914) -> 0.19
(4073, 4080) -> 0.13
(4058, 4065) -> 0.18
